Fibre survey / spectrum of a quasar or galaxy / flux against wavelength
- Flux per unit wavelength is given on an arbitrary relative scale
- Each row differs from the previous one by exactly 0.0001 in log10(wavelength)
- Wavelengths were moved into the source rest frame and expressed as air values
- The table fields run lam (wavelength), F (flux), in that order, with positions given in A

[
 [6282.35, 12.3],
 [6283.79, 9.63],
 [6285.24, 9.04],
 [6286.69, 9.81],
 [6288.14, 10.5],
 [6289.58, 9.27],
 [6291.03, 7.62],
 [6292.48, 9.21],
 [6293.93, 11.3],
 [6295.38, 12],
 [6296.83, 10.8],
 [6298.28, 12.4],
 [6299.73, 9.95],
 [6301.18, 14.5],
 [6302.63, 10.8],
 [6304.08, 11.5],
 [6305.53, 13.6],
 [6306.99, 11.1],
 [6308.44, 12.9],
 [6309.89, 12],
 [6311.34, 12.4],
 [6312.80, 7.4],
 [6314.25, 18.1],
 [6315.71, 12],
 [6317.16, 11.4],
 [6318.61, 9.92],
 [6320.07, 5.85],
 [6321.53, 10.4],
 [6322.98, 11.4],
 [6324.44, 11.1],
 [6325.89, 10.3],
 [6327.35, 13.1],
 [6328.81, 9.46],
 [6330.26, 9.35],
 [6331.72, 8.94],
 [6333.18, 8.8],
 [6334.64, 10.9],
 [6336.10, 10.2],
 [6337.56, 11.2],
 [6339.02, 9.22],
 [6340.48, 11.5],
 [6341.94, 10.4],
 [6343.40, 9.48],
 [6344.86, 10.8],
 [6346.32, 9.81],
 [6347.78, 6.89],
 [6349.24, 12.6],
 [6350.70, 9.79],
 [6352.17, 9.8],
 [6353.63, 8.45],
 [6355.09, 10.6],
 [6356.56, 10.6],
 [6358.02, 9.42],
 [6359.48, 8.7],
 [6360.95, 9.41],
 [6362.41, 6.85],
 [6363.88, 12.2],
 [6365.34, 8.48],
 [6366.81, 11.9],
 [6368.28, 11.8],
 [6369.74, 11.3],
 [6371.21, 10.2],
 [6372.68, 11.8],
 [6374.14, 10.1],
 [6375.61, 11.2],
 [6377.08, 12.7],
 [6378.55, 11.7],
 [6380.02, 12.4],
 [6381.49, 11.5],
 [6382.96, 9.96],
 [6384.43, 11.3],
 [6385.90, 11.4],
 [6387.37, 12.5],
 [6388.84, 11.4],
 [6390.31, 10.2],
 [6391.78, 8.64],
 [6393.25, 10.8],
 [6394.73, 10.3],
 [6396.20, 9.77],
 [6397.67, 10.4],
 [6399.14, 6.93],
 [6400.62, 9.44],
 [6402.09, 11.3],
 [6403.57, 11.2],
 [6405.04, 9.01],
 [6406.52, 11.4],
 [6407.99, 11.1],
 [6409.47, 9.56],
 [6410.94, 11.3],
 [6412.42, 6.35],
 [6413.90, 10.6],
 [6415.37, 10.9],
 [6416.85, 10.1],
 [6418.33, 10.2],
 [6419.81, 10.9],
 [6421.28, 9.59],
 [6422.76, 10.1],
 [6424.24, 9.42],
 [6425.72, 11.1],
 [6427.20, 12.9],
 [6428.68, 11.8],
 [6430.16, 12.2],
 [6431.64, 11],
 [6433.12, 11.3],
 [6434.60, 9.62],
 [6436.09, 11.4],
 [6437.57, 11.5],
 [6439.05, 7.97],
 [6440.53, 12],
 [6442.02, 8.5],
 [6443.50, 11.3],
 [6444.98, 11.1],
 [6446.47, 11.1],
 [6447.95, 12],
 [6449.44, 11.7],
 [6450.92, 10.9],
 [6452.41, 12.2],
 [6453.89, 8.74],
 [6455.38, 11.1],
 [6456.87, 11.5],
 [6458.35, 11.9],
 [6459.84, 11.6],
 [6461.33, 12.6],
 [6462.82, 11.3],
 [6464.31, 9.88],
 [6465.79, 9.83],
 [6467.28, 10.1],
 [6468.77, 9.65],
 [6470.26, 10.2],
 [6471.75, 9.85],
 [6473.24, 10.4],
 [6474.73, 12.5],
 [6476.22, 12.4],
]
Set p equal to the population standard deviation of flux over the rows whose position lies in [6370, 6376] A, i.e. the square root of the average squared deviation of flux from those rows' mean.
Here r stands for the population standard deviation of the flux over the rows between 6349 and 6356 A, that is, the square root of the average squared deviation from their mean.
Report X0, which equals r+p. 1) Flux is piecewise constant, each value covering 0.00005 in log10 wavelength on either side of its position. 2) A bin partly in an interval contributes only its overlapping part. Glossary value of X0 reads 2.1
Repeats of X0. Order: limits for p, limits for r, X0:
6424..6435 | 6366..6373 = 1.8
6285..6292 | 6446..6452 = 1.4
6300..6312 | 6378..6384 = 2.1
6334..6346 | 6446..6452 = 1.2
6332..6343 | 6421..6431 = 2.2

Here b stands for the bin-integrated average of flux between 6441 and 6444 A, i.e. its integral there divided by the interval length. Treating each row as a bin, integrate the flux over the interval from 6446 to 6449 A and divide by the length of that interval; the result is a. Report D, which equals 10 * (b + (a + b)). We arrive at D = 315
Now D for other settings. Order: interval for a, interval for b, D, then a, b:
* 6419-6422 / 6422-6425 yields 298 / 10.3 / 9.8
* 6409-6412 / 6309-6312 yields 346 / 10.1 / 12.3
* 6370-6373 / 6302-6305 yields 336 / 10.9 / 11.3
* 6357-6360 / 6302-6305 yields 319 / 9.3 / 11.3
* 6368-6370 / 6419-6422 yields 321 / 11.6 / 10.3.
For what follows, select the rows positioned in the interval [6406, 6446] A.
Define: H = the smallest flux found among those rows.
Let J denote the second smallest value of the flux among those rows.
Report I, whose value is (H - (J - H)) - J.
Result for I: -3.24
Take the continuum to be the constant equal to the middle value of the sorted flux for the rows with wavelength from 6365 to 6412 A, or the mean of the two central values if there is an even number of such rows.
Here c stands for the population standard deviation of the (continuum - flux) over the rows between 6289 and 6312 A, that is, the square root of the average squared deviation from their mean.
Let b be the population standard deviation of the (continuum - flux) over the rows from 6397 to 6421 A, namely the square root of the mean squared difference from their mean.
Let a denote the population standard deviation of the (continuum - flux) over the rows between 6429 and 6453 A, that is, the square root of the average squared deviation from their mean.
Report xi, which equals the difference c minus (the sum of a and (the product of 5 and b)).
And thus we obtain -7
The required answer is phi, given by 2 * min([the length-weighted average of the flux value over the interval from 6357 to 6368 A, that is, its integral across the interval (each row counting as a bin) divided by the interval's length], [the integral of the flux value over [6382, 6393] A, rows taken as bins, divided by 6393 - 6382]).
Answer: 19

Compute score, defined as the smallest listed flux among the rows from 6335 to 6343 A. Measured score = 9.22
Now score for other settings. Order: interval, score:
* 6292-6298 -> 9.21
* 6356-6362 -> 8.7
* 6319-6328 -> 5.85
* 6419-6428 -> 9.42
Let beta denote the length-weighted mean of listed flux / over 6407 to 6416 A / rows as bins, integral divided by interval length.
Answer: 10.0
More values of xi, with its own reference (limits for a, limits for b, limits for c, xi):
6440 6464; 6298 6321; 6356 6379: -13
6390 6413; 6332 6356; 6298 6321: -5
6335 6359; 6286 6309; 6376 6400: -8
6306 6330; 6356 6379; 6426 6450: -9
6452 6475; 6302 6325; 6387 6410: -13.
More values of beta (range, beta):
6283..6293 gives 9.3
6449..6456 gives 10.9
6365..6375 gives 10.9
